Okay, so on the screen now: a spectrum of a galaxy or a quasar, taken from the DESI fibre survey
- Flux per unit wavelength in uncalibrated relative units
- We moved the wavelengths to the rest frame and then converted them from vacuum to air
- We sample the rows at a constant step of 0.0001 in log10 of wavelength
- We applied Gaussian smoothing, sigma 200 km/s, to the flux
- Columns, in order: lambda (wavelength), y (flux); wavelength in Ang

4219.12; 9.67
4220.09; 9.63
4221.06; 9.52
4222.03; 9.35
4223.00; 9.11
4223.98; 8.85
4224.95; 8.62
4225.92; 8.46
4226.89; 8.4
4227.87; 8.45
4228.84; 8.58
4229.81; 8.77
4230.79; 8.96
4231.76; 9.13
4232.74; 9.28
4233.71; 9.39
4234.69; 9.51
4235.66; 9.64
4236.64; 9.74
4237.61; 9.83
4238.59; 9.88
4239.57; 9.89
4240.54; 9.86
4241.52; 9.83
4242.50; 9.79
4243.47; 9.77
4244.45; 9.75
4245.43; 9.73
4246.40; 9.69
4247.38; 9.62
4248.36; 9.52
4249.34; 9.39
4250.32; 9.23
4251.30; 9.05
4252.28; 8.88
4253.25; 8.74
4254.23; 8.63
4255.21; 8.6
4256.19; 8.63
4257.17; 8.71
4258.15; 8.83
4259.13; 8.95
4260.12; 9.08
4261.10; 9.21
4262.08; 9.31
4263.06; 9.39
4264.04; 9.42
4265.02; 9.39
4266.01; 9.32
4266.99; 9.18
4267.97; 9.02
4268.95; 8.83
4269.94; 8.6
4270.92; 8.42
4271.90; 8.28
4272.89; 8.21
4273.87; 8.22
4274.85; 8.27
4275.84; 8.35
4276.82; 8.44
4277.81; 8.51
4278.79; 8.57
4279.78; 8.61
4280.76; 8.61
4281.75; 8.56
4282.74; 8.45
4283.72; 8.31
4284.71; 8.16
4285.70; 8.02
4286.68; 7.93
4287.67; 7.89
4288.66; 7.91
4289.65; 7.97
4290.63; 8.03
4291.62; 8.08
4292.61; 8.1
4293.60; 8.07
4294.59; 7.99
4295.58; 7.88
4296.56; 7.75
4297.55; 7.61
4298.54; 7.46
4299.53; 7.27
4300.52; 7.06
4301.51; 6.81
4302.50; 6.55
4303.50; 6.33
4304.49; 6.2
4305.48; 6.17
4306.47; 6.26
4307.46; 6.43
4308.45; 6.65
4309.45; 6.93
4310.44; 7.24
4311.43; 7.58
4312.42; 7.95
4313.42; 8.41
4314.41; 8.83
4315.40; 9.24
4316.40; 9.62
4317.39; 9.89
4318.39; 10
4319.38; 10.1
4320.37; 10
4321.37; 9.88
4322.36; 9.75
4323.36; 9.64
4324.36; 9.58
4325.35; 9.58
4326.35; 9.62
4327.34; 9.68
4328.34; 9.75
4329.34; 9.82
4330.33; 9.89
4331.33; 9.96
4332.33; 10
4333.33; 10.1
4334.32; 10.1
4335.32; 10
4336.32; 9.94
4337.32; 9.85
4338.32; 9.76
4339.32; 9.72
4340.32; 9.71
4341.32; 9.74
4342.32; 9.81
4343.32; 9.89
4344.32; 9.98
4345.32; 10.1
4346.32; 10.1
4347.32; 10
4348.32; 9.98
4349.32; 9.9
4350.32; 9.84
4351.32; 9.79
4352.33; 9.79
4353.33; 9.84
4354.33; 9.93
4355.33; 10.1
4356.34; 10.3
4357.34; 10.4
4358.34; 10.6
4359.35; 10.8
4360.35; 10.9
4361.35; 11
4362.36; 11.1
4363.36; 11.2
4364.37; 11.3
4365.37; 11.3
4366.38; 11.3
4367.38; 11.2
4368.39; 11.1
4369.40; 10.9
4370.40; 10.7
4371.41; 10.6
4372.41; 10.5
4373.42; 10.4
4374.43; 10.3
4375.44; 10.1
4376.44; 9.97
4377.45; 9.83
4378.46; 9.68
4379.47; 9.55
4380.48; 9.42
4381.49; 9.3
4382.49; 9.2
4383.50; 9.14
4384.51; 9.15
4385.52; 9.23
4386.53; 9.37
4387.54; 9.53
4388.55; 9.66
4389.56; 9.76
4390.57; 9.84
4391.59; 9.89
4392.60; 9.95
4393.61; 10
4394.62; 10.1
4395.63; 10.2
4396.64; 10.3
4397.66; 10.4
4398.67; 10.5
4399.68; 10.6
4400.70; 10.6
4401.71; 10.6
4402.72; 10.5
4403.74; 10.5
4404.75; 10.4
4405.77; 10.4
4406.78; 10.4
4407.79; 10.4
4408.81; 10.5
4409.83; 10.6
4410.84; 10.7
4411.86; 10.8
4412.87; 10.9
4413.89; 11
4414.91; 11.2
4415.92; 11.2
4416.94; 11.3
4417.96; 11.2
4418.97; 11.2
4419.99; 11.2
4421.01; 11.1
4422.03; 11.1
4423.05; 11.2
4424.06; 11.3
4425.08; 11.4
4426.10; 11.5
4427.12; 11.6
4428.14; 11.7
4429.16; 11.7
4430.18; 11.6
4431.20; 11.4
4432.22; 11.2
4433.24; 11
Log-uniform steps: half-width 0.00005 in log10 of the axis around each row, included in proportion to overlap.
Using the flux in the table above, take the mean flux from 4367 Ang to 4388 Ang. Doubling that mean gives 20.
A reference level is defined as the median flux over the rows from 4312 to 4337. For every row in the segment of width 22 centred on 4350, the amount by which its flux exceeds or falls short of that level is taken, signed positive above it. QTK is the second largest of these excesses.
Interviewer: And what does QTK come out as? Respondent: 0.98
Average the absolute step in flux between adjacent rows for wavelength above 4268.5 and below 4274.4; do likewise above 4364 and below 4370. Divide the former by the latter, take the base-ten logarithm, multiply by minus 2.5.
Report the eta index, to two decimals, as -0.49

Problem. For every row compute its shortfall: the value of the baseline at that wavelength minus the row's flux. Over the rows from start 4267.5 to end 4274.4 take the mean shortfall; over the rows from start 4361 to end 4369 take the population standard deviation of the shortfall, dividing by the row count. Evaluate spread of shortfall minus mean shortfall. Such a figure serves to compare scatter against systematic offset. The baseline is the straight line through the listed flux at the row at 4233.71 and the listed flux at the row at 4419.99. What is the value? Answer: -1.1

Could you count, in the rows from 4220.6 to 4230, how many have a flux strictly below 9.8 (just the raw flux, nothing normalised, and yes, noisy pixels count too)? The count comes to 10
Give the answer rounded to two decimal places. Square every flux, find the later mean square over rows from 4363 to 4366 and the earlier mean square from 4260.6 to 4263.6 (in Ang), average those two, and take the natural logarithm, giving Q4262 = 4.67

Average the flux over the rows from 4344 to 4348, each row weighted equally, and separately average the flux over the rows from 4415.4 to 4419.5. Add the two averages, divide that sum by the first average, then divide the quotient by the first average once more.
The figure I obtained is 0.21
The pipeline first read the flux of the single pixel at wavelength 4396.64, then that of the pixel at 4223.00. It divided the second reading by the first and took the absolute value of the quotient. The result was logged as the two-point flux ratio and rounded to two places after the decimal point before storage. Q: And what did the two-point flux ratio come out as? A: 0.88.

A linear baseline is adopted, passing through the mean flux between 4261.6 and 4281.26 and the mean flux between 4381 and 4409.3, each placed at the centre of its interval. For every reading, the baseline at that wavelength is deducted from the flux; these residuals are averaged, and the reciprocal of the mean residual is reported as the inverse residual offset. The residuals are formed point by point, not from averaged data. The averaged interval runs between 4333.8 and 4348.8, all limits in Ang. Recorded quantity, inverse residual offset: 2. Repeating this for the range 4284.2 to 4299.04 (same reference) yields -1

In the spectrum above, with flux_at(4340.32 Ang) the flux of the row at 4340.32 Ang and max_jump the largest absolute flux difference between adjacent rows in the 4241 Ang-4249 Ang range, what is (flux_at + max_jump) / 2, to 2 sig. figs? 4.9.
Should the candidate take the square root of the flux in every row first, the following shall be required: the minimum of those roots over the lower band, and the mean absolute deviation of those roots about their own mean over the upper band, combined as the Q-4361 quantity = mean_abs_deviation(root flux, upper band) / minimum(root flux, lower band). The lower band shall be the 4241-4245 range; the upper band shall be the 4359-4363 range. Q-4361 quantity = 0.0048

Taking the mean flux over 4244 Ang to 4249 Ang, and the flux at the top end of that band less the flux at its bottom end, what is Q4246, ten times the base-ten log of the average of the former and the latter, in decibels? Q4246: 6.7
